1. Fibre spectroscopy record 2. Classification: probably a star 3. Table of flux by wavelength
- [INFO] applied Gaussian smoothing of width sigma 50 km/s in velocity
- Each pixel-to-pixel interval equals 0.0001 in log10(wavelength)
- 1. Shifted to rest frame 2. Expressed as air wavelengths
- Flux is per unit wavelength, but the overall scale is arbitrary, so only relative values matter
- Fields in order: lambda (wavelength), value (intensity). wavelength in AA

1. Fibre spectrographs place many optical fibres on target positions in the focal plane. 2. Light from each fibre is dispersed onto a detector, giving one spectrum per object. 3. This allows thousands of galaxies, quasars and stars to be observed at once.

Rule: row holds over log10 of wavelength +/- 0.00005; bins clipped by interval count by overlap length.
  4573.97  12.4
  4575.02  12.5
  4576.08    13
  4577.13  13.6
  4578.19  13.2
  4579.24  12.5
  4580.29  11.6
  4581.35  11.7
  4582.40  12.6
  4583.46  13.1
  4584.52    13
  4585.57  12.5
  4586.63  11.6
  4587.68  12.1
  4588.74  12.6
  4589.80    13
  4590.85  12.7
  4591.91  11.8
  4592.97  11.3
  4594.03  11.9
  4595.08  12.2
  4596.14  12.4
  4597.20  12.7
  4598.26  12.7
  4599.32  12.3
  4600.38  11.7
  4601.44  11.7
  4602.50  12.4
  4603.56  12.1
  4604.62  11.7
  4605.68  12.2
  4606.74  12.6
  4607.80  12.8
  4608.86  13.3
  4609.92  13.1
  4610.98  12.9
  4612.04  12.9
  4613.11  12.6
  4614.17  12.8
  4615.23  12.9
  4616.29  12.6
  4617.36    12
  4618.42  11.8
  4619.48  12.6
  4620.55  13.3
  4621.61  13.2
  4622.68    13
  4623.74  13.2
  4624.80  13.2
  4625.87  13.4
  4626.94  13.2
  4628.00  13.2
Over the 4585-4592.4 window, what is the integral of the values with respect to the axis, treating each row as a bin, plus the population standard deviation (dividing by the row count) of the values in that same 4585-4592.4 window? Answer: 92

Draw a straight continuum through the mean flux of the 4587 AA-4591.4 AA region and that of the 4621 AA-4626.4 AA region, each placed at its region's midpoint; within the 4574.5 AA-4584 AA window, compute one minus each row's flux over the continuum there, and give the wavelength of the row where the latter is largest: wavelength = 4580.29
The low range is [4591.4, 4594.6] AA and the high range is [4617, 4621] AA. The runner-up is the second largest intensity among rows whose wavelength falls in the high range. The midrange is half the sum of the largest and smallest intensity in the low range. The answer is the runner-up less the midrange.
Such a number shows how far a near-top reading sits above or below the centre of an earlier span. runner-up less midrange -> 1.0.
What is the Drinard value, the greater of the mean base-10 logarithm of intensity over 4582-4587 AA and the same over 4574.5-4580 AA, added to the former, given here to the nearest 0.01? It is 2.21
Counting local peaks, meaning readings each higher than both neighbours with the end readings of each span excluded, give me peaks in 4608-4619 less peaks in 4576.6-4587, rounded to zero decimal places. 0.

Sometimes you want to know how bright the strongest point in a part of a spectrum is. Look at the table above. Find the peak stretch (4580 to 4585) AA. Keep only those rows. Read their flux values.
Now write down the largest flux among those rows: 13.1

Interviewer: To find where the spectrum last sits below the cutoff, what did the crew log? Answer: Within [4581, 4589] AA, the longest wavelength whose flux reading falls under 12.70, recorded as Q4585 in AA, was 4588.74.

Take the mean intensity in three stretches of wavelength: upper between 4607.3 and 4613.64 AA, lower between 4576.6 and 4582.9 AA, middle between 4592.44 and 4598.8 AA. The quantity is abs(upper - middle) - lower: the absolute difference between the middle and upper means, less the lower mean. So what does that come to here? -11.8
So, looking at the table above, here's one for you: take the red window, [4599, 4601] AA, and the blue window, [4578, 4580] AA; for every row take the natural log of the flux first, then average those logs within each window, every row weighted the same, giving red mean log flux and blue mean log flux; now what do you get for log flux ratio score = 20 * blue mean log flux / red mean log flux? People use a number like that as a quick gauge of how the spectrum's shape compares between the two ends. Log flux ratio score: 20.6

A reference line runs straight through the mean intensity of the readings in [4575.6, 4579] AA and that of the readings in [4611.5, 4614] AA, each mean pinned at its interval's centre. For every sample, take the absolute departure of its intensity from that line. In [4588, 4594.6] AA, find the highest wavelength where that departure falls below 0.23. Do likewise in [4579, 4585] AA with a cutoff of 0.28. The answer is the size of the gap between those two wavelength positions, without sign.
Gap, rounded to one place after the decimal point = 5.3 AA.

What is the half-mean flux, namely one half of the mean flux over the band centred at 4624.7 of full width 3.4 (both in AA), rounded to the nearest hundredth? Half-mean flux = 6.63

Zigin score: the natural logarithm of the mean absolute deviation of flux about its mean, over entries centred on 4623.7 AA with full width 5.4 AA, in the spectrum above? -2.53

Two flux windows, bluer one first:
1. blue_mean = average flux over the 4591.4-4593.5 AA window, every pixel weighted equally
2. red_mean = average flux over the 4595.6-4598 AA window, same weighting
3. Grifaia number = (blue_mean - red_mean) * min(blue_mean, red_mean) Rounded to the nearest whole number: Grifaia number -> -12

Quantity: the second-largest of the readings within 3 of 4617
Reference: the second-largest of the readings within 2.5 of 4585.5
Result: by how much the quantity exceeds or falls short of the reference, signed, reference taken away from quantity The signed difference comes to -0.2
